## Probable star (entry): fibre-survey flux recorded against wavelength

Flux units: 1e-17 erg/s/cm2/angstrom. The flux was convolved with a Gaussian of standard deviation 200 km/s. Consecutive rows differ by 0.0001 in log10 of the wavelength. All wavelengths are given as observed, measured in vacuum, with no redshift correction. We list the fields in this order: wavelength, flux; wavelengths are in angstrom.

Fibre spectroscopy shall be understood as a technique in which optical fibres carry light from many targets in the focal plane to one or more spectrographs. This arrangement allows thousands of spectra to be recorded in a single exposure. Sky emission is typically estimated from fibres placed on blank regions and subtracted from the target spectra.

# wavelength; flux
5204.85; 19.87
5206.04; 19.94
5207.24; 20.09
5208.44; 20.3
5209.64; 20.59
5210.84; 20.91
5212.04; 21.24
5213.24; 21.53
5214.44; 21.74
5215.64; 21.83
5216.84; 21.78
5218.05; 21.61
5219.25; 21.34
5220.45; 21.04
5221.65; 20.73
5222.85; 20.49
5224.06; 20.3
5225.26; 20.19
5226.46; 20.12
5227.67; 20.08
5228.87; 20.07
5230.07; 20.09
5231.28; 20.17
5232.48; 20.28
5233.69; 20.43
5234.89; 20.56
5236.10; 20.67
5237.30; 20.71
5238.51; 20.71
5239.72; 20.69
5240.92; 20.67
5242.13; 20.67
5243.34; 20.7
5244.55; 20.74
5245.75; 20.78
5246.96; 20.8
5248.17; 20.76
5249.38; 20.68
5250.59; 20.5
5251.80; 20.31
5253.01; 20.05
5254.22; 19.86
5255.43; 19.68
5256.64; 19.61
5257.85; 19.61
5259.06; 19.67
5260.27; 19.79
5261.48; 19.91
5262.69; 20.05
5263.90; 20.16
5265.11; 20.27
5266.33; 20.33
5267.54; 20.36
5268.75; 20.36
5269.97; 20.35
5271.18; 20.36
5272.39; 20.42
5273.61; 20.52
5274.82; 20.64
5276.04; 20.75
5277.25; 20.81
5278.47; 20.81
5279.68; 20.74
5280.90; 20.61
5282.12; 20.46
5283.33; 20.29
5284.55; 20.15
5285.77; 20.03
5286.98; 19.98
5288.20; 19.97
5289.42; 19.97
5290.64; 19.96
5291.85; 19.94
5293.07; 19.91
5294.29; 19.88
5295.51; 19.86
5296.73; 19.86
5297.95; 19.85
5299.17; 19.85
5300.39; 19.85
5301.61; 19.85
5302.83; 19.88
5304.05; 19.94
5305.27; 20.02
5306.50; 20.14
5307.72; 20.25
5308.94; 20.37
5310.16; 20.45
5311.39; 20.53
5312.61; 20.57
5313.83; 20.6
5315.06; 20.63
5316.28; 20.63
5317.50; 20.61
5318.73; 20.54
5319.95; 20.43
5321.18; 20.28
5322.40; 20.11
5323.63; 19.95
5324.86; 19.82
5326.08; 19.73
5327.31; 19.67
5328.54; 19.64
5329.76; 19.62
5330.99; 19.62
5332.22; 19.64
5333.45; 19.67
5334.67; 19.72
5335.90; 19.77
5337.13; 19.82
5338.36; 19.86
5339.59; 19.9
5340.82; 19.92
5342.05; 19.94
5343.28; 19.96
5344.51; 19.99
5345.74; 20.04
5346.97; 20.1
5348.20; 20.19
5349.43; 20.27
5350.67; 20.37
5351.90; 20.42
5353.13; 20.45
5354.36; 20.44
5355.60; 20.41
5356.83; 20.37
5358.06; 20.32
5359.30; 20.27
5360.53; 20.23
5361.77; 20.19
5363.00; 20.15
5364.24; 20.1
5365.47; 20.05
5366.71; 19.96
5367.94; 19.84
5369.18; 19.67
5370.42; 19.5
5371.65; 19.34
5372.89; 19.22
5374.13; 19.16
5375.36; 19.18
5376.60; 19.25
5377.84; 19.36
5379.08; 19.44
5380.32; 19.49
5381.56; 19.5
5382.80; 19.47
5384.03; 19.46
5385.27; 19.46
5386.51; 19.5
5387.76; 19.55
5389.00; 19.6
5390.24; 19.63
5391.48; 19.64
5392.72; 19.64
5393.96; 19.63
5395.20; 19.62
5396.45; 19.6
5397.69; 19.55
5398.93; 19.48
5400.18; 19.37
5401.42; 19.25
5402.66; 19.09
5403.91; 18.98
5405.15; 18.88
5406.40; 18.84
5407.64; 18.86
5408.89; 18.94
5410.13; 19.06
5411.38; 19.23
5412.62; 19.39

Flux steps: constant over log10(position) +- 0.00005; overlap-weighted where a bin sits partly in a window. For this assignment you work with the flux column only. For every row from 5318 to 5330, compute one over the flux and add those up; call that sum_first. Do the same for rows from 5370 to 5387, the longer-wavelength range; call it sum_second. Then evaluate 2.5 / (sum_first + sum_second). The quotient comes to 2.0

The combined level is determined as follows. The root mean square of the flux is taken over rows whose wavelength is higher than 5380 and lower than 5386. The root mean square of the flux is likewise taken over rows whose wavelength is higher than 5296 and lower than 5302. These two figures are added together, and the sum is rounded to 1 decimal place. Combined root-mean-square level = 39.3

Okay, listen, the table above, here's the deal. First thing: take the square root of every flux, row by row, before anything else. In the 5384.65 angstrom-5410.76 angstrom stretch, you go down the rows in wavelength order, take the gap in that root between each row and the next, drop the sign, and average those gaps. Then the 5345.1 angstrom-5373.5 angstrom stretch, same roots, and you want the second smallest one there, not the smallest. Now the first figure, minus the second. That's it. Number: -4.39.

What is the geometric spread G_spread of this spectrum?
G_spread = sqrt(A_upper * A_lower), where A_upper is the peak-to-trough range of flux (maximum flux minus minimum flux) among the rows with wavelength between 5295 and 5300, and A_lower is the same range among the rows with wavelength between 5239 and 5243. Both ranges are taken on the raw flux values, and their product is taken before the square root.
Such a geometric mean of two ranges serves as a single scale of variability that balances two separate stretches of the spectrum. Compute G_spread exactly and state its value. 0.01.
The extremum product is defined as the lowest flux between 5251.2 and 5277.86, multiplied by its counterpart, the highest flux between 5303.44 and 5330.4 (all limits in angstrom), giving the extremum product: 405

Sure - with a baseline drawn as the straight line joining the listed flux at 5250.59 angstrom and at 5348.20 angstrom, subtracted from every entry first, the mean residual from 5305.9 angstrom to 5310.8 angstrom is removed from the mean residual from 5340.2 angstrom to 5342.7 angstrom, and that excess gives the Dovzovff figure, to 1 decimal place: -0.3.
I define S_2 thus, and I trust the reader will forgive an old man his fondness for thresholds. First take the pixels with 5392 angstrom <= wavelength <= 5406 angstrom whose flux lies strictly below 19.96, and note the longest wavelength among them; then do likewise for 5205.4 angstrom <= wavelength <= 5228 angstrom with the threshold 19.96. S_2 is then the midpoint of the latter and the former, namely 5305.6 angstrom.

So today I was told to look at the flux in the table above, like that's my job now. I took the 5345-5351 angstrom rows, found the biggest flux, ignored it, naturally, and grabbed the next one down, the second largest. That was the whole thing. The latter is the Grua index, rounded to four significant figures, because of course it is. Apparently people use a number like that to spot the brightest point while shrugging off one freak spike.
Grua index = 20.27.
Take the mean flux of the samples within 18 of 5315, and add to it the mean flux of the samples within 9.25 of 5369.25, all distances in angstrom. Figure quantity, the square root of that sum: 6.31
